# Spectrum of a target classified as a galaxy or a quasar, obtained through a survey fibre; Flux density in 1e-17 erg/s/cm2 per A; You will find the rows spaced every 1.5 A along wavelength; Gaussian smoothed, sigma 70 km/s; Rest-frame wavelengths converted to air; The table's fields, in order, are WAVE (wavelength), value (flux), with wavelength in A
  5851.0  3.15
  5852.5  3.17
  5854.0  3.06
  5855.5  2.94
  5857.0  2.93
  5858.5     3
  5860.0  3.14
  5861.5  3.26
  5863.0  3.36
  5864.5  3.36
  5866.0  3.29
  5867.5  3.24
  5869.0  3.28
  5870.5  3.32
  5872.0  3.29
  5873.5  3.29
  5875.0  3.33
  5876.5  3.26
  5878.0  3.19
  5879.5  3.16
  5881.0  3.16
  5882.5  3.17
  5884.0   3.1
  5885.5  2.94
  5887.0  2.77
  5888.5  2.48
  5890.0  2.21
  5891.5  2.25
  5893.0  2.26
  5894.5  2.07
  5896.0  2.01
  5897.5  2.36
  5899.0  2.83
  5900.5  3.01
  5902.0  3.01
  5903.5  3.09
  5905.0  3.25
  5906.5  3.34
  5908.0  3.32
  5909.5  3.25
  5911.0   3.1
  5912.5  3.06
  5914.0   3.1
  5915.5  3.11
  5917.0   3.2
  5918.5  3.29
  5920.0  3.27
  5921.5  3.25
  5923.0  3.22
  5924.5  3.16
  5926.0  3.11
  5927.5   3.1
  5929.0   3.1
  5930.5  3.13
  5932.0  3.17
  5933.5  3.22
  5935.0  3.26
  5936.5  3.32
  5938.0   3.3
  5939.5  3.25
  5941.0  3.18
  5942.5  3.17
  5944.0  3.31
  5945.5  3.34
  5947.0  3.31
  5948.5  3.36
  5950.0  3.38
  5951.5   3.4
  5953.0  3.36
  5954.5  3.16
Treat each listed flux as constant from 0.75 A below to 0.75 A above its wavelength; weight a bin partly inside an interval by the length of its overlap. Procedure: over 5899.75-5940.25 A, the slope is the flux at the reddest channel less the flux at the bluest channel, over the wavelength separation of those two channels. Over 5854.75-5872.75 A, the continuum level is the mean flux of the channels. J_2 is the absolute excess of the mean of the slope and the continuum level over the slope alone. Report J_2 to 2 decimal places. 1.60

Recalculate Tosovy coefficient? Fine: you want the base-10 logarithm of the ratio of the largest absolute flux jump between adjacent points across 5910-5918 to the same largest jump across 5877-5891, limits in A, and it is -0.51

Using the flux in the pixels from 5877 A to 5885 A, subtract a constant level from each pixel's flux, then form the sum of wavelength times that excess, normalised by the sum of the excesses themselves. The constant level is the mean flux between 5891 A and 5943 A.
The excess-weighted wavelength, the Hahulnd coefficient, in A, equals 5880.6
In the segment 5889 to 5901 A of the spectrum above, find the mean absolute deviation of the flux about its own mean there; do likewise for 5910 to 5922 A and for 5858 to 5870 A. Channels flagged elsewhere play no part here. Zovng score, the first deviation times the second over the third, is 0.25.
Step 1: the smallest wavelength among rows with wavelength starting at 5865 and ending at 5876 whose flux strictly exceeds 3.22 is 5866.0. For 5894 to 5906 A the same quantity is 5905.0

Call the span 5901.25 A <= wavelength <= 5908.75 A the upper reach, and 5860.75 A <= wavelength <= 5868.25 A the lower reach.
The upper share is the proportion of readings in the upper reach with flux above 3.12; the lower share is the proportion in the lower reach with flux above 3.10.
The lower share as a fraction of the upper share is 1.7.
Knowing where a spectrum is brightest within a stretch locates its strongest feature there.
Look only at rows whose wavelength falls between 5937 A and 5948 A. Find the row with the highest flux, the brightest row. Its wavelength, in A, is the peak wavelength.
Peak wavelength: 5945.5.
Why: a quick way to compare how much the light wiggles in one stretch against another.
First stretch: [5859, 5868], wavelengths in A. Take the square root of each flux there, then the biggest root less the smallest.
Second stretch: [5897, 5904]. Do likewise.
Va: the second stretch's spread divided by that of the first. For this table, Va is 3.6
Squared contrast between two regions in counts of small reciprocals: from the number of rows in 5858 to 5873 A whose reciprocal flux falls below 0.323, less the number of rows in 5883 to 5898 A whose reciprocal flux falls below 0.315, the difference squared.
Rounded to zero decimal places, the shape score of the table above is 81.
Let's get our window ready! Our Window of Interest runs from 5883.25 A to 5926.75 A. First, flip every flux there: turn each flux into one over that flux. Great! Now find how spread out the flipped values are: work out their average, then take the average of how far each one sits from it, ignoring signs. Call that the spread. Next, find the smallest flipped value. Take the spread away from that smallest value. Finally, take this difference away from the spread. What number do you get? -0.203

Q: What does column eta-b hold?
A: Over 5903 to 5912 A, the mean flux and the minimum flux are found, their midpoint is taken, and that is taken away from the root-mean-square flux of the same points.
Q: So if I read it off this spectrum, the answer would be 0.07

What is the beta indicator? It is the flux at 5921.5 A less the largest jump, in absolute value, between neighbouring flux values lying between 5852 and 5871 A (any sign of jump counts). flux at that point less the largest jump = 3.11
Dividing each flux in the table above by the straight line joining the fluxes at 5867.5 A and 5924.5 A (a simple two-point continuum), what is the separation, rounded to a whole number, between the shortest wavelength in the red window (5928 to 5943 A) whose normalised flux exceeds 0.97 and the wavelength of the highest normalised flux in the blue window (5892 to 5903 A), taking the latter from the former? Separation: 27 A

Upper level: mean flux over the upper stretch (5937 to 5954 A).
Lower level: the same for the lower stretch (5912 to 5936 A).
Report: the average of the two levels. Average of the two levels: 3.24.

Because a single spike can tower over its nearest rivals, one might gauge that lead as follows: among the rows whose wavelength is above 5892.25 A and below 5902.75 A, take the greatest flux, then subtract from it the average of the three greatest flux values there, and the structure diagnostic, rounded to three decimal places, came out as 0.060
